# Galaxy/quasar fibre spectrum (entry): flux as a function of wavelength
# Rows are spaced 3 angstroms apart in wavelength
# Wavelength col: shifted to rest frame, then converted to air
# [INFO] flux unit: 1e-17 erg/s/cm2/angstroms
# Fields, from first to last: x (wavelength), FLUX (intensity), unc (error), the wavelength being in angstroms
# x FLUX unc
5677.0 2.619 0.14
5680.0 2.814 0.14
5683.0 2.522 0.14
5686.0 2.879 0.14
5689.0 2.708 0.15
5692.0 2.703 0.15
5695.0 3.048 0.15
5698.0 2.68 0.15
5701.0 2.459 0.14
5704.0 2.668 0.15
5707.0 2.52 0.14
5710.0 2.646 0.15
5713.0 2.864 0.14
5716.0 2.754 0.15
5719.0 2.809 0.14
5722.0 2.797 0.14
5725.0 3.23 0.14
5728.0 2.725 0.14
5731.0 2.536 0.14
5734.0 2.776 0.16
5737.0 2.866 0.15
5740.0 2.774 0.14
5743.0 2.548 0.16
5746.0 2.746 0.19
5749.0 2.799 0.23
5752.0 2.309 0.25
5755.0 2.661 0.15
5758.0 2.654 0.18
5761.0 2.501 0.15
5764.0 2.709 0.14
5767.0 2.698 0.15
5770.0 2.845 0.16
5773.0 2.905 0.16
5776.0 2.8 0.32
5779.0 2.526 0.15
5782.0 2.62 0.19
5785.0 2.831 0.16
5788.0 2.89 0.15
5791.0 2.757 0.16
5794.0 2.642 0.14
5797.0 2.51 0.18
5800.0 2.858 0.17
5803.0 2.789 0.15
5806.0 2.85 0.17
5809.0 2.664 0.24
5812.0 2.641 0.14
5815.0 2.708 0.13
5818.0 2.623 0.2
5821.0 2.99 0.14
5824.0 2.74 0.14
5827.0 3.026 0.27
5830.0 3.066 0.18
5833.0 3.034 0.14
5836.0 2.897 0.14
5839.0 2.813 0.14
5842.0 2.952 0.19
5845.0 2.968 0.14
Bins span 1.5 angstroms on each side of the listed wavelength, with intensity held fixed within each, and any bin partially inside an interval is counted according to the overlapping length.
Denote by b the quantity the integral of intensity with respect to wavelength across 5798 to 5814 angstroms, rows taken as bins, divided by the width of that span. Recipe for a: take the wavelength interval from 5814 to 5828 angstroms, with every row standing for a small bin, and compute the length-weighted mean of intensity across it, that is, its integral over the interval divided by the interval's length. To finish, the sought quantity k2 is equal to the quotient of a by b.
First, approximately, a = 2.81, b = 2.75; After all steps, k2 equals 1.02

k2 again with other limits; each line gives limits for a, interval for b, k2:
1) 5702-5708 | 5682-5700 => 0.94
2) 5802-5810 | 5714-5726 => 0.96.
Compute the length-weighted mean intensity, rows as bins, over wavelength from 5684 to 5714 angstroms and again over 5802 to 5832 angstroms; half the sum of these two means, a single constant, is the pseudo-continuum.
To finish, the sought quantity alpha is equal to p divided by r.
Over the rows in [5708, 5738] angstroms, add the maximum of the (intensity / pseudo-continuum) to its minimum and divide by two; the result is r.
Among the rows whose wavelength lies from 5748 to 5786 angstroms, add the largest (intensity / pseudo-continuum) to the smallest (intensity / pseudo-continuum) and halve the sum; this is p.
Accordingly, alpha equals 0.90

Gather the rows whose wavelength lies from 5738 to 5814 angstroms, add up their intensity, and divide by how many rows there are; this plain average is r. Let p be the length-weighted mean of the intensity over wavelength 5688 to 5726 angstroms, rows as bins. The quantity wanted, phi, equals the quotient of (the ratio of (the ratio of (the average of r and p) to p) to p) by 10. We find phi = 0.0359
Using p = 2.75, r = 2.70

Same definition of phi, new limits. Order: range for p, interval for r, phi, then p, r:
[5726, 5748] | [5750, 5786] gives 0.0364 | 2.72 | 2.67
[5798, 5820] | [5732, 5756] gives 0.0362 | 2.73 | 2.68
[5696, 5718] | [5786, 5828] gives 0.0381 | 2.67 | 2.76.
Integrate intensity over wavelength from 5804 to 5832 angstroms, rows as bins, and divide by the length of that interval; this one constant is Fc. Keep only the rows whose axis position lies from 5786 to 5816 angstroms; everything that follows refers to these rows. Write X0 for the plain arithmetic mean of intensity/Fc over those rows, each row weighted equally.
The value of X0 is 0.97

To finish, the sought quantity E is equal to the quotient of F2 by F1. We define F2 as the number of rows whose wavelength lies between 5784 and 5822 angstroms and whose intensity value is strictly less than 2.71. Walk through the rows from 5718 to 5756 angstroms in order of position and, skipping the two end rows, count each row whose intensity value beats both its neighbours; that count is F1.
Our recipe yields 2.00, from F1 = 3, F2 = 6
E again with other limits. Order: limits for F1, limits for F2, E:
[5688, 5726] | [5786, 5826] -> 1.50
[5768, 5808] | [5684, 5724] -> 2.33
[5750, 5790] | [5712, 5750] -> 0.67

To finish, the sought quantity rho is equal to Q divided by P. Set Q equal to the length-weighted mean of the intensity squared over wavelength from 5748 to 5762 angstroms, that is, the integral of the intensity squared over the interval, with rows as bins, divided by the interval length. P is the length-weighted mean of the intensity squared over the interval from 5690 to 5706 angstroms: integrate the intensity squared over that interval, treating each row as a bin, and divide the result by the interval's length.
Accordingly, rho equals 0.91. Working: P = 7.35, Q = 6.69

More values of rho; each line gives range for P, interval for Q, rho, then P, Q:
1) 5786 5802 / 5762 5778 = 1.03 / 7.51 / 7.71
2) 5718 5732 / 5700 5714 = 0.86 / 8.06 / 6.93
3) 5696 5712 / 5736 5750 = 1.10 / 6.87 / 7.52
